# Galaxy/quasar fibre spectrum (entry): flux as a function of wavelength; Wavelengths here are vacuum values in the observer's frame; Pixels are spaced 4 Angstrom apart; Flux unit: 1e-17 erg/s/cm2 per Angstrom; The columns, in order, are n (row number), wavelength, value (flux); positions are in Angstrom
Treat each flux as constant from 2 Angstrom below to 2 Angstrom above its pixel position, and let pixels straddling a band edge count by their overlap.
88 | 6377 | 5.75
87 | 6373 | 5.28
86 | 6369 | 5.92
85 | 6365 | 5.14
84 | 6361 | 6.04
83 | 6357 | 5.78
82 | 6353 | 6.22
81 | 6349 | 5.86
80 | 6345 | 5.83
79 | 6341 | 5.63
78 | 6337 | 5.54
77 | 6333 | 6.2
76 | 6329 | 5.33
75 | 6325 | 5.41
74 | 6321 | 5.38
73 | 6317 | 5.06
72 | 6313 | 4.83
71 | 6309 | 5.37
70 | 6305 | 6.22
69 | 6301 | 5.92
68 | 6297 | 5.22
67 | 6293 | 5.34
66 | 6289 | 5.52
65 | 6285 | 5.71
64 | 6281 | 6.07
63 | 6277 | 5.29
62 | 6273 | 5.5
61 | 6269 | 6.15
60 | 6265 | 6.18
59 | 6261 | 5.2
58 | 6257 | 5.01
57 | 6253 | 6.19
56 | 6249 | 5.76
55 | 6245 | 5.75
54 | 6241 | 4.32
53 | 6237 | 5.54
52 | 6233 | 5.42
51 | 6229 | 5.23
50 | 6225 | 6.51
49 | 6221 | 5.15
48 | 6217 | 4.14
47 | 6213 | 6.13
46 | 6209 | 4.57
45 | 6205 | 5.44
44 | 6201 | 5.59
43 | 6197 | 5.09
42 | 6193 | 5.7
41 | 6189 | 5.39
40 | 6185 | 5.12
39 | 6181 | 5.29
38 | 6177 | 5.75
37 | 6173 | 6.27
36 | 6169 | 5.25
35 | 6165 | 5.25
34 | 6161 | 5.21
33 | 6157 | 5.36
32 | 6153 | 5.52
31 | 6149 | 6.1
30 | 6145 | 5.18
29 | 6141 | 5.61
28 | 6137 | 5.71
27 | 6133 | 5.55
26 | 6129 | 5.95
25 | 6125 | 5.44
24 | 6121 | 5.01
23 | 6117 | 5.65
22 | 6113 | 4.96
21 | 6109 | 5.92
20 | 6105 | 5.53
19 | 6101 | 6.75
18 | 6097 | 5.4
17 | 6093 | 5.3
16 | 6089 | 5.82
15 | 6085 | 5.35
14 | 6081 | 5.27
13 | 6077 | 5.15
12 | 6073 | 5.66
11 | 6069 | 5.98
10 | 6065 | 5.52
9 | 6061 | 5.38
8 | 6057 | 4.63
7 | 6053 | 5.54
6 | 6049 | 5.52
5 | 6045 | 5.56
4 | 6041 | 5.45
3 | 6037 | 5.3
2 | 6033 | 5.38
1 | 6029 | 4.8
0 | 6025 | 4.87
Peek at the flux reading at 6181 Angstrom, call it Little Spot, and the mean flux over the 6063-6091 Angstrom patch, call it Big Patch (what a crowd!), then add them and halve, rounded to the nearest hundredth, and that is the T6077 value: 5.41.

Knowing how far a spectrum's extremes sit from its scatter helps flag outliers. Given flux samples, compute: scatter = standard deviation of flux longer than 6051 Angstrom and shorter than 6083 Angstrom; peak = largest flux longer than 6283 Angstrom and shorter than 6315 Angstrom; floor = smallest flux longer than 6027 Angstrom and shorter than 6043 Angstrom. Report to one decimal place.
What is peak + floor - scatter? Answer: 10.6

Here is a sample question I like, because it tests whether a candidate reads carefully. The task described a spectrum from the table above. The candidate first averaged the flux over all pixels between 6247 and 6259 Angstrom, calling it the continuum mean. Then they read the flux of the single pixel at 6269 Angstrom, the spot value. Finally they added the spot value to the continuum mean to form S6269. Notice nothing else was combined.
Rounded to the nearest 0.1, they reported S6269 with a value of 11.8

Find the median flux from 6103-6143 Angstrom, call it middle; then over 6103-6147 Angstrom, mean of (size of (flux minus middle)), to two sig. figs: 0.25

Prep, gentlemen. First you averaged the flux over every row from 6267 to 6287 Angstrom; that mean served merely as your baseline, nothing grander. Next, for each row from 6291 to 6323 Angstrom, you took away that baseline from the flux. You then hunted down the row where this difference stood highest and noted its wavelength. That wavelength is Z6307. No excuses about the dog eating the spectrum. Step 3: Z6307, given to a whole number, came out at 6305 Angstrom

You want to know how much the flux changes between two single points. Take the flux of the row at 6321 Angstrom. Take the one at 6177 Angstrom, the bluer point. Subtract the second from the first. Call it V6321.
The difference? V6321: -0.4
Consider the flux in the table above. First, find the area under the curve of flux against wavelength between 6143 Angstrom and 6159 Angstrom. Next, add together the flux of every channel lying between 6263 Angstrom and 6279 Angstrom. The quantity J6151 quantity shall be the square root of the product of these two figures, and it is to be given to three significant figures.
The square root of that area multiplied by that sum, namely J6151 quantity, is 45.3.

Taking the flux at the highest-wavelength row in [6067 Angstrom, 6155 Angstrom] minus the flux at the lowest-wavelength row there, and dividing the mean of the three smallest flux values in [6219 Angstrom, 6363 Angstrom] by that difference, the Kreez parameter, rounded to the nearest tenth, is -10.3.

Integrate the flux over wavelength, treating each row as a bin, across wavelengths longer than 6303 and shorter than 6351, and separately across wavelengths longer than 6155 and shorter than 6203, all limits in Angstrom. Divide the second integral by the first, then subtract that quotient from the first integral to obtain 266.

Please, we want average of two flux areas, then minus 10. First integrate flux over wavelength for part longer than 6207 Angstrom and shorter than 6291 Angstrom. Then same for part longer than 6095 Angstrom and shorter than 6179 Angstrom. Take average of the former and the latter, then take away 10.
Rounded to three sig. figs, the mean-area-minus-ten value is 455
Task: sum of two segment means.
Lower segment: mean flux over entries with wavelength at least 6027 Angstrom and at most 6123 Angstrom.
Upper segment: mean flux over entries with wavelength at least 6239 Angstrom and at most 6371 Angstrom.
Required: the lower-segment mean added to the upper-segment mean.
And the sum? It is 11.05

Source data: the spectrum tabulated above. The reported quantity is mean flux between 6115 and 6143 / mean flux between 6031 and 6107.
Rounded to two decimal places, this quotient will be 1.01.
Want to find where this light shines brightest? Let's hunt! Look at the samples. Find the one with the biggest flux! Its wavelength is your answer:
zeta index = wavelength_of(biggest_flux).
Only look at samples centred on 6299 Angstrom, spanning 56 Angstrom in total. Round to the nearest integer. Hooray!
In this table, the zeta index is 6305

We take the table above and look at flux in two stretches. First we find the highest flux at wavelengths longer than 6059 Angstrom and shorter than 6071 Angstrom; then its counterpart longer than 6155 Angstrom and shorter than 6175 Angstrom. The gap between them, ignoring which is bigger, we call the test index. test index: 0.3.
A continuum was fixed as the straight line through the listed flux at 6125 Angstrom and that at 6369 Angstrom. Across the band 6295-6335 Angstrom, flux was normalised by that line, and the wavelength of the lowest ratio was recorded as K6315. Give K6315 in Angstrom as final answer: 6313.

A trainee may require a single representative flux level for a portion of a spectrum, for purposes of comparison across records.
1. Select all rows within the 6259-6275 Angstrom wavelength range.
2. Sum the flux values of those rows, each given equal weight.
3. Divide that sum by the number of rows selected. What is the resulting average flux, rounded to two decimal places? 5.76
